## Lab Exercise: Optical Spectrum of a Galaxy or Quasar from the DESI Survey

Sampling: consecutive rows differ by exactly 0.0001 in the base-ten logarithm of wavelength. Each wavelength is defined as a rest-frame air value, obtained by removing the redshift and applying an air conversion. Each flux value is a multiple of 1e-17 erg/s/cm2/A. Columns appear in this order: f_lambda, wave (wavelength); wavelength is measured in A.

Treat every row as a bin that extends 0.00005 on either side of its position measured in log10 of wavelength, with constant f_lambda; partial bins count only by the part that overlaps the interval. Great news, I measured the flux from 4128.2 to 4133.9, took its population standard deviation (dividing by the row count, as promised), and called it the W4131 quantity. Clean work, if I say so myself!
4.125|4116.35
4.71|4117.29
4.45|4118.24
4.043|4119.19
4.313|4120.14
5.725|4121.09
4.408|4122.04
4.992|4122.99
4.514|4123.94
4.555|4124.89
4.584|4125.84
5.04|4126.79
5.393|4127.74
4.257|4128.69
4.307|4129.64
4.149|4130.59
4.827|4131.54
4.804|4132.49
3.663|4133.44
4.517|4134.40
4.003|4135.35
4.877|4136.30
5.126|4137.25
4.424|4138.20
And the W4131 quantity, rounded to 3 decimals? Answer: 0.399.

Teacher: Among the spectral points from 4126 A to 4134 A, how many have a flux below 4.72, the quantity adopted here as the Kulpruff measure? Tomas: 4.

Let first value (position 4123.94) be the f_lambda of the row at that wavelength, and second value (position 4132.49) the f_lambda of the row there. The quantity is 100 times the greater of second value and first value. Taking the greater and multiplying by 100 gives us 480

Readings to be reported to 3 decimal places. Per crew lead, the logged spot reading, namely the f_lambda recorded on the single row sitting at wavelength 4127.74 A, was 5.393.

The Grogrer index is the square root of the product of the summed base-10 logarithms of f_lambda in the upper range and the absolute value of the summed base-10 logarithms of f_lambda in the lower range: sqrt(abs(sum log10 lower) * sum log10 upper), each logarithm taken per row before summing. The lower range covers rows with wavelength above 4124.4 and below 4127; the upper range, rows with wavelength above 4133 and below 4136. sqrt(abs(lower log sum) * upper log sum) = 1.919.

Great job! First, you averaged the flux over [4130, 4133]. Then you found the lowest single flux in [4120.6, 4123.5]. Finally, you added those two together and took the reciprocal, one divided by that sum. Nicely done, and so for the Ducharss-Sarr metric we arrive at 0.111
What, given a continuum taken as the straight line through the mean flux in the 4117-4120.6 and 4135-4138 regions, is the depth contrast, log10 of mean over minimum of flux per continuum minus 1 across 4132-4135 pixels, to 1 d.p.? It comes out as -0.5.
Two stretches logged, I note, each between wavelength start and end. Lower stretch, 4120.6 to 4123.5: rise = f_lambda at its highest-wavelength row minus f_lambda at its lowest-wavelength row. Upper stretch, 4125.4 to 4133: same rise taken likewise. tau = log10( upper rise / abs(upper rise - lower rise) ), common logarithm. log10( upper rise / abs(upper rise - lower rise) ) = -0.6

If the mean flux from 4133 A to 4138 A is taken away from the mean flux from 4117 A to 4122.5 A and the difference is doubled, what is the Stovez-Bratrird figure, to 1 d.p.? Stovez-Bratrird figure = 0.3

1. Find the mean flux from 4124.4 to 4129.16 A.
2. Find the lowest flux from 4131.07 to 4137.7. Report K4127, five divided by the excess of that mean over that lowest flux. 4.5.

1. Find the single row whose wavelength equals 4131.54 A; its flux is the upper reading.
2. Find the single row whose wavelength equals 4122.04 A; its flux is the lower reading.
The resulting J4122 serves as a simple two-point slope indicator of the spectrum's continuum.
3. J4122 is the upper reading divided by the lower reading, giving 1.10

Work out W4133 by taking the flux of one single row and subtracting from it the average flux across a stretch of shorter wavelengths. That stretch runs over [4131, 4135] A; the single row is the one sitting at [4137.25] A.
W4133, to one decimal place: 0.7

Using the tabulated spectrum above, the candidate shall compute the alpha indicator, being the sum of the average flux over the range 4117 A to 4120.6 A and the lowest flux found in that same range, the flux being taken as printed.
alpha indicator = 8.4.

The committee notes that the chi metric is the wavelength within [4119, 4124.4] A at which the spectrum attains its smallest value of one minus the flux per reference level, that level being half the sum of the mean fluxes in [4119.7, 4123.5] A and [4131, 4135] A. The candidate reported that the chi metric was 4121.09 A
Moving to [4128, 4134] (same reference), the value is 4131.54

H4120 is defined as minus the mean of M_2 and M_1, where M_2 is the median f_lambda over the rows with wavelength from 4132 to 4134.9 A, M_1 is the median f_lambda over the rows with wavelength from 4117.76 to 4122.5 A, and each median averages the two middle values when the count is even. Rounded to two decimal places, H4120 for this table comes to -4.46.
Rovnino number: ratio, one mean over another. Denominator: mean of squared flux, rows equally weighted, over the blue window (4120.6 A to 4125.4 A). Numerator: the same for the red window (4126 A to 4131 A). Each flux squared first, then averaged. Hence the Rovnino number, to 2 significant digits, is 0.92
